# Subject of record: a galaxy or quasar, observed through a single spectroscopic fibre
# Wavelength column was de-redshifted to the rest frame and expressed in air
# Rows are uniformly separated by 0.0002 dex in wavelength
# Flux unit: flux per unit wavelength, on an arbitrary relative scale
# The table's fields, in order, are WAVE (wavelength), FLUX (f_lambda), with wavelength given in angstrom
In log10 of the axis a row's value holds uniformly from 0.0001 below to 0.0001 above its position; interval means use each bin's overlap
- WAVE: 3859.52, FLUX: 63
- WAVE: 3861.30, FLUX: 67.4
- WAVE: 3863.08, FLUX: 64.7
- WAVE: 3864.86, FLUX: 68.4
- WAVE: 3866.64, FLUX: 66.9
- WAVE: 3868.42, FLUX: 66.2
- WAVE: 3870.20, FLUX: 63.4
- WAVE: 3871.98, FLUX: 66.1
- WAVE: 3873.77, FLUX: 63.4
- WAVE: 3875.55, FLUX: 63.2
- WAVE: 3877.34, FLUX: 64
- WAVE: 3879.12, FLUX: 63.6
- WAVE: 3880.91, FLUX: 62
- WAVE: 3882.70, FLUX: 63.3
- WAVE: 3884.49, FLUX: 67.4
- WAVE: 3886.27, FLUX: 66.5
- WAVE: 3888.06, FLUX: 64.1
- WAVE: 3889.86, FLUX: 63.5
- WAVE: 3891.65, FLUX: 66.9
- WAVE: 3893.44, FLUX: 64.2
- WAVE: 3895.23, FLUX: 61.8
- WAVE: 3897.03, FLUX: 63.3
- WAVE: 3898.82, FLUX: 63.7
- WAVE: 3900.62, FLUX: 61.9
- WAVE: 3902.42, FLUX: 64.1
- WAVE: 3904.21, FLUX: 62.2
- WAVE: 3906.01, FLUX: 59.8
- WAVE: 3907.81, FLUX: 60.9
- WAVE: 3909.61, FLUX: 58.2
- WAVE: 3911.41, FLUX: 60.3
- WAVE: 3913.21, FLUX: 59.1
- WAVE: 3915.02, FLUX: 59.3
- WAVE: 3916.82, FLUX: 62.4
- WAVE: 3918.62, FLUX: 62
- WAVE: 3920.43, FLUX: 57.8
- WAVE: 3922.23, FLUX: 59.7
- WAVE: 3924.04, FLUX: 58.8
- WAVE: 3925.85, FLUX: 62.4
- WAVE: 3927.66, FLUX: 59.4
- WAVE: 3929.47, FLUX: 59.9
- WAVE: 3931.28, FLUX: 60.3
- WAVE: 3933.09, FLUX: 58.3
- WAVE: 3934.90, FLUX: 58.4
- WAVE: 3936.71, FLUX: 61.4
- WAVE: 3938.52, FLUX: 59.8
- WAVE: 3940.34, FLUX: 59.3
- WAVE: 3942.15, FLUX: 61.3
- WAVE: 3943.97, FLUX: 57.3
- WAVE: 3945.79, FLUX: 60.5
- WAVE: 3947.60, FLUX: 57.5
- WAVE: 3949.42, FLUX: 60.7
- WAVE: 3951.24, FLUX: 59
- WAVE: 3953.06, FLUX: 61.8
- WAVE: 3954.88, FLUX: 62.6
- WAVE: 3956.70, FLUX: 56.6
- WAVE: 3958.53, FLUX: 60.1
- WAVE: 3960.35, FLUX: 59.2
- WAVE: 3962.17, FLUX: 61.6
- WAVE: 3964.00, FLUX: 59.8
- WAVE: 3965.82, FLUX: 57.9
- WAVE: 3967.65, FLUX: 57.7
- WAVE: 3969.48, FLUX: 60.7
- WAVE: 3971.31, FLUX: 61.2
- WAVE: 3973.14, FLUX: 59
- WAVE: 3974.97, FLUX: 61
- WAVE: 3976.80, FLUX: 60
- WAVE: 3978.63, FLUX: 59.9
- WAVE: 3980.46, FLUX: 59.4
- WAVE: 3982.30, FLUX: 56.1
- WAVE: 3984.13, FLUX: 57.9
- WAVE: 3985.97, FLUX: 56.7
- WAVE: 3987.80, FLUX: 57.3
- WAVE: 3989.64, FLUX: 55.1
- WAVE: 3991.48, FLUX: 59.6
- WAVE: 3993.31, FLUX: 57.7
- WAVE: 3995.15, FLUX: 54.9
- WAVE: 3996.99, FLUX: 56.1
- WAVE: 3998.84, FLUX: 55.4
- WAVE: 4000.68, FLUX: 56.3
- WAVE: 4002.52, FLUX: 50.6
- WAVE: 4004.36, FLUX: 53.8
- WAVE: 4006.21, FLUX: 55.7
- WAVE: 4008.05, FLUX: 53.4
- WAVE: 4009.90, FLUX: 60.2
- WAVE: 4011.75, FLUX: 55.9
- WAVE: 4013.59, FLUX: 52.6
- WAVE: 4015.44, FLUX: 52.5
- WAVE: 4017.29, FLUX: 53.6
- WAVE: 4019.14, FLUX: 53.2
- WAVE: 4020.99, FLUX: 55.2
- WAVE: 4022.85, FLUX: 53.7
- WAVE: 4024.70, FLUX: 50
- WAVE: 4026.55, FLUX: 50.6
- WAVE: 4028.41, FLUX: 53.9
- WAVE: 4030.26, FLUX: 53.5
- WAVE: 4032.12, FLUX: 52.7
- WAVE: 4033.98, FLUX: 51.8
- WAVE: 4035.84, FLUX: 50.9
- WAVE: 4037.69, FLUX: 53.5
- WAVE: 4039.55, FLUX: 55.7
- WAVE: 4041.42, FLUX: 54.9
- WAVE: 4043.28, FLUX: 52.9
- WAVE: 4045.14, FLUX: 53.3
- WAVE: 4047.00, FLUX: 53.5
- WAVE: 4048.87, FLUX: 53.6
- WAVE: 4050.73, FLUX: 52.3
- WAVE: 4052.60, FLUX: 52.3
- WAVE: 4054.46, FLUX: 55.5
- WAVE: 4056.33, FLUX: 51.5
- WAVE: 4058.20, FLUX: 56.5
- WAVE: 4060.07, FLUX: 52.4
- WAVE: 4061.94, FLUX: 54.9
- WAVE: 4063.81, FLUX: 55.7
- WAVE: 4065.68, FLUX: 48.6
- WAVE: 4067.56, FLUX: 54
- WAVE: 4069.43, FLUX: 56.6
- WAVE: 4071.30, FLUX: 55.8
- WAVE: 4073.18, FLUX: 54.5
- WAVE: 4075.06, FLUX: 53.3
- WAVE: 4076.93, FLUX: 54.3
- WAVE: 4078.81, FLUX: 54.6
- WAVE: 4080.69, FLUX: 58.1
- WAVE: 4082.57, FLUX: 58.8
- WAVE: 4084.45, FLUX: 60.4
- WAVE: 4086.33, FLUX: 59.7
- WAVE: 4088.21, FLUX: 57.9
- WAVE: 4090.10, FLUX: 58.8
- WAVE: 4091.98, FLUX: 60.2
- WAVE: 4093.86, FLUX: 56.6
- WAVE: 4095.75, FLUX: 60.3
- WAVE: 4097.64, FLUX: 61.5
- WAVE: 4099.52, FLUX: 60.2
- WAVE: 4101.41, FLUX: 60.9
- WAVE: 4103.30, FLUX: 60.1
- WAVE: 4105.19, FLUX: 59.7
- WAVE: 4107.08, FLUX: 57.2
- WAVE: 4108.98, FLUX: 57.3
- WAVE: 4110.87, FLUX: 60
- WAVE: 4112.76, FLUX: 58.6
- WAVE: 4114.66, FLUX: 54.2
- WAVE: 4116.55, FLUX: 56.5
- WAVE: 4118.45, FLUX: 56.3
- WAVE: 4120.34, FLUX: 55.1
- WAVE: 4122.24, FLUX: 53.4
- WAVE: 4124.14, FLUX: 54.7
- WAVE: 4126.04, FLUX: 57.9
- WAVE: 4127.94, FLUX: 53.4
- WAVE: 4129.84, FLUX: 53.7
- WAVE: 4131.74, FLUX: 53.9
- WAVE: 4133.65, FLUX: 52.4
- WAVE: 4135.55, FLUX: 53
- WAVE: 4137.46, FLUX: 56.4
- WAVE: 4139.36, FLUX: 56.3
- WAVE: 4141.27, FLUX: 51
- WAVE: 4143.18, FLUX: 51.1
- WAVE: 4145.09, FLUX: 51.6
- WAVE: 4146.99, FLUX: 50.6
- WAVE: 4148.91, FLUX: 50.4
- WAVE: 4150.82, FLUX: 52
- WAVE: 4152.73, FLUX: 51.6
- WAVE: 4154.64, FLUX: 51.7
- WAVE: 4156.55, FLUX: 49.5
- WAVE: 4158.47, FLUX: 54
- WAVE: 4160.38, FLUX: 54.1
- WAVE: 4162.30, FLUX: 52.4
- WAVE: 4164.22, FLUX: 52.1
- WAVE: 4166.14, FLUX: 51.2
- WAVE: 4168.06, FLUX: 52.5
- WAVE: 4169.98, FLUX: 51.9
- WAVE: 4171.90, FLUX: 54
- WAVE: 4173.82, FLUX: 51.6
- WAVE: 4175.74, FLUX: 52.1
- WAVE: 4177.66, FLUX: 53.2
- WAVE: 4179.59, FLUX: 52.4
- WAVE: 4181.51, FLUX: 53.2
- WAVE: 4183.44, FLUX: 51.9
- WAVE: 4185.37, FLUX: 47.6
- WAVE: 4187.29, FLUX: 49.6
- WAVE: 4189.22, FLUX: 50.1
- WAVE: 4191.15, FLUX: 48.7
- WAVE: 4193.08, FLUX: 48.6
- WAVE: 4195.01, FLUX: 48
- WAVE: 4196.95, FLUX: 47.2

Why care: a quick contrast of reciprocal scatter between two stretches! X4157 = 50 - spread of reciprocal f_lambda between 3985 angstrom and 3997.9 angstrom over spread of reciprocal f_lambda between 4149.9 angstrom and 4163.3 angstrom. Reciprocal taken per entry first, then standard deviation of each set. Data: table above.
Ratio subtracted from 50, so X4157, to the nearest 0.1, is 49.1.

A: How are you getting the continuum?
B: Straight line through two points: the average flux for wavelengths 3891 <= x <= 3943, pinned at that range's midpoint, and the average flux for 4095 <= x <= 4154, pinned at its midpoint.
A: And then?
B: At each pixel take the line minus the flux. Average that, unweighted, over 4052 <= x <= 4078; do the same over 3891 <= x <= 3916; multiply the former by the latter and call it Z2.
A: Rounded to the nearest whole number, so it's -2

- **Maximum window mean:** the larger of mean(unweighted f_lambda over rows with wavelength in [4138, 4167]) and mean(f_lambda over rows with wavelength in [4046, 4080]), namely 53.9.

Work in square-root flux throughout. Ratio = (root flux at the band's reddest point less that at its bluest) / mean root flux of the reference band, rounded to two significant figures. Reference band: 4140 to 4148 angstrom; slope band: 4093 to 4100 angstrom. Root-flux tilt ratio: 0.033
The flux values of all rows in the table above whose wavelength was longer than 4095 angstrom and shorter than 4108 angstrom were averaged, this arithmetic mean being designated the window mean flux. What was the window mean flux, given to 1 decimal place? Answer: 60.0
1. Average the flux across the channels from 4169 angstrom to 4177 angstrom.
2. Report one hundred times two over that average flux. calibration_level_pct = 3.8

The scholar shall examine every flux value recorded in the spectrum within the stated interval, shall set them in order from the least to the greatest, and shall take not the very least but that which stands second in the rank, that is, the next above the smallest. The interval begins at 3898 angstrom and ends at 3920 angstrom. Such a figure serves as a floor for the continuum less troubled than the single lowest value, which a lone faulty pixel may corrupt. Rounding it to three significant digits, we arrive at 59.1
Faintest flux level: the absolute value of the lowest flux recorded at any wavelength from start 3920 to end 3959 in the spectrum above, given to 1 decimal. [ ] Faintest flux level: 56.6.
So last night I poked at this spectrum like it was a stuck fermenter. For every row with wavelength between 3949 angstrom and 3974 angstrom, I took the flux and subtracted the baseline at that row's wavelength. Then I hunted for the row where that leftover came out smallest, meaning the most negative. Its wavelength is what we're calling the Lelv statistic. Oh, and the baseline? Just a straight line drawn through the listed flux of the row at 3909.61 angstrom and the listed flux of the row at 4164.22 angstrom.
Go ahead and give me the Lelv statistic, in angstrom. 3956.70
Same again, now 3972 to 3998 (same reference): 3995.15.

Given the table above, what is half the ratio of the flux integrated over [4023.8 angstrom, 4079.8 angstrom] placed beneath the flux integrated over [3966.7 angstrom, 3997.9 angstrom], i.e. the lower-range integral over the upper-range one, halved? 0.30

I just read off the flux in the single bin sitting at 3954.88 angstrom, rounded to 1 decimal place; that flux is 62.6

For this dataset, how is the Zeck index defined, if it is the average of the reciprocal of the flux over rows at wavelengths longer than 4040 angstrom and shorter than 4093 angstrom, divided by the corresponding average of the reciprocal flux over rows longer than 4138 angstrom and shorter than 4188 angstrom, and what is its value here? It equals 0.94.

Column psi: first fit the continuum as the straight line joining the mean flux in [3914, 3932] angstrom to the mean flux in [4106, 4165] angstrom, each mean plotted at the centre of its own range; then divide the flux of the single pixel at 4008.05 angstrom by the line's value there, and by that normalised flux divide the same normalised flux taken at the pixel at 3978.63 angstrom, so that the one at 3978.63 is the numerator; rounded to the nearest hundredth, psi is 1.11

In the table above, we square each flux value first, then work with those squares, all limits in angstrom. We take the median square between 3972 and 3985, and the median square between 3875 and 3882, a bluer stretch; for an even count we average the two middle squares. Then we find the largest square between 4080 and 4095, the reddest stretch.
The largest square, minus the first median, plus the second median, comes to 4139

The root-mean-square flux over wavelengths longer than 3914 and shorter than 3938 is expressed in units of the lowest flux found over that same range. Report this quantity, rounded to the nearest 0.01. 1.04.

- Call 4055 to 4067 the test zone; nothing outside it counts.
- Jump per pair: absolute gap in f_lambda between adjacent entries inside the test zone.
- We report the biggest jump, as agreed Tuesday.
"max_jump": 7.1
